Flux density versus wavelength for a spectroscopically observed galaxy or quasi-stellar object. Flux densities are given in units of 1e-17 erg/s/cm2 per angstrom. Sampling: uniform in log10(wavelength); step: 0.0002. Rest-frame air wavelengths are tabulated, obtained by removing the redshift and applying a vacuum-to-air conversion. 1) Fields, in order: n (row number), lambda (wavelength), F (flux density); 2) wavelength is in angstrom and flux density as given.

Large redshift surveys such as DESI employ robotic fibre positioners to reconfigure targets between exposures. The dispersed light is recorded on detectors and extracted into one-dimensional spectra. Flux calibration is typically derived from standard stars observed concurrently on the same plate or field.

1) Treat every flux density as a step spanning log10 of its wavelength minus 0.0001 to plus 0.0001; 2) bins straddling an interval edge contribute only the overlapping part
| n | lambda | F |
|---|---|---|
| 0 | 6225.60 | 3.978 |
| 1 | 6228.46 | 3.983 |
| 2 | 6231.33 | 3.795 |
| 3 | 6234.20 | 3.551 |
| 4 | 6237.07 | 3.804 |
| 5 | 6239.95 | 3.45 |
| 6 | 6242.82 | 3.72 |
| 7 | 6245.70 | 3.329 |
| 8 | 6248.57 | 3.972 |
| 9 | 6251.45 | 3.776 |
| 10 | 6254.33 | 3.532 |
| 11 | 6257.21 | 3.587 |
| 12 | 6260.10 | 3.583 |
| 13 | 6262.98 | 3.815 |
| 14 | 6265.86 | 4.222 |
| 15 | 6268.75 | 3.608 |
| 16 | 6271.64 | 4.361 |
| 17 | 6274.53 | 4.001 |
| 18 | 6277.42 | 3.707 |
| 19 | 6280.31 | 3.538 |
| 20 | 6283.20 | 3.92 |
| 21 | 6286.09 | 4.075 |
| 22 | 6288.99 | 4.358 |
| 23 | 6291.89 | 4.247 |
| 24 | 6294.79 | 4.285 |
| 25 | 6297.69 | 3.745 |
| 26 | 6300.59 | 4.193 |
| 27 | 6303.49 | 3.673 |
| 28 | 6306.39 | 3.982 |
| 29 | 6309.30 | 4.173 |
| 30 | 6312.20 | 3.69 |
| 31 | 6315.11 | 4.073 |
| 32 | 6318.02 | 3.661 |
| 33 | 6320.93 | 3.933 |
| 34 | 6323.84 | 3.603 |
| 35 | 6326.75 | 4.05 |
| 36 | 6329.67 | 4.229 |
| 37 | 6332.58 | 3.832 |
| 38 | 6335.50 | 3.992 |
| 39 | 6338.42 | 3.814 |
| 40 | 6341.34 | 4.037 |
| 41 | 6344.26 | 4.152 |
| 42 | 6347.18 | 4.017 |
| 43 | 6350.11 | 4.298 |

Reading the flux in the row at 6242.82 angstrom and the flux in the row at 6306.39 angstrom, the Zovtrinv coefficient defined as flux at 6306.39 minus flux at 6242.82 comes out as 0.3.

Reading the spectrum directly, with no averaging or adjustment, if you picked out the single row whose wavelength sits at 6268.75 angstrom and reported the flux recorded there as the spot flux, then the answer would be 3.608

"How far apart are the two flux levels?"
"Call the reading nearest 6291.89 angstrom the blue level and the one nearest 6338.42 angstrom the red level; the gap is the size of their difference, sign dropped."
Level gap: 0.43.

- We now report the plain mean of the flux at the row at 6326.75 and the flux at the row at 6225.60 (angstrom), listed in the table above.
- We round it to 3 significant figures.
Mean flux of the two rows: 4.01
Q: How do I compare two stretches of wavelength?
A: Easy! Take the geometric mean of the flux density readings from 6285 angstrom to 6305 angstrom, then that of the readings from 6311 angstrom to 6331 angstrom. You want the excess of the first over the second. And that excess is 0.19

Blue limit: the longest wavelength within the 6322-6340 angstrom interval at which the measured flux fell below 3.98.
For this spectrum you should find 6338.42 angstrom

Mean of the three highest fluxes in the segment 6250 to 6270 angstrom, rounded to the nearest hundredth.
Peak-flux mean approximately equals 3.94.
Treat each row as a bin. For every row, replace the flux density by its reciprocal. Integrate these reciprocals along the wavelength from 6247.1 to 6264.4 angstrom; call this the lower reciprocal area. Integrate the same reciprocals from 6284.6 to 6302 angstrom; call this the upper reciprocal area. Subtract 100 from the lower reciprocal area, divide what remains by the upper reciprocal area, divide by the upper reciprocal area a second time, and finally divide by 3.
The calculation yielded -1.80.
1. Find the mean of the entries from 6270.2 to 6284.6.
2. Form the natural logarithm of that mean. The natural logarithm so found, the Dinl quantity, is 1.36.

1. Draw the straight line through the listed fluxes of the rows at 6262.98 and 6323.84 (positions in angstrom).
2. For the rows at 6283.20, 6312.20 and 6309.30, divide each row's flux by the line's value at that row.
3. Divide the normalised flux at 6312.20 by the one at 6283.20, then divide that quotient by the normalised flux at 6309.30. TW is 0.85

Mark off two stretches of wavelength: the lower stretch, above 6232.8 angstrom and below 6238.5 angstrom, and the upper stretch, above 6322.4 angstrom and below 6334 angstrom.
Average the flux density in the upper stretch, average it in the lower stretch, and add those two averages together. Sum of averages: 7.61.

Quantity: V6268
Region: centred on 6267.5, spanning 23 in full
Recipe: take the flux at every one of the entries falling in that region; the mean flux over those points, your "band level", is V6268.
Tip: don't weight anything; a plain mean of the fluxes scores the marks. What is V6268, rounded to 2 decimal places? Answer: 3.86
